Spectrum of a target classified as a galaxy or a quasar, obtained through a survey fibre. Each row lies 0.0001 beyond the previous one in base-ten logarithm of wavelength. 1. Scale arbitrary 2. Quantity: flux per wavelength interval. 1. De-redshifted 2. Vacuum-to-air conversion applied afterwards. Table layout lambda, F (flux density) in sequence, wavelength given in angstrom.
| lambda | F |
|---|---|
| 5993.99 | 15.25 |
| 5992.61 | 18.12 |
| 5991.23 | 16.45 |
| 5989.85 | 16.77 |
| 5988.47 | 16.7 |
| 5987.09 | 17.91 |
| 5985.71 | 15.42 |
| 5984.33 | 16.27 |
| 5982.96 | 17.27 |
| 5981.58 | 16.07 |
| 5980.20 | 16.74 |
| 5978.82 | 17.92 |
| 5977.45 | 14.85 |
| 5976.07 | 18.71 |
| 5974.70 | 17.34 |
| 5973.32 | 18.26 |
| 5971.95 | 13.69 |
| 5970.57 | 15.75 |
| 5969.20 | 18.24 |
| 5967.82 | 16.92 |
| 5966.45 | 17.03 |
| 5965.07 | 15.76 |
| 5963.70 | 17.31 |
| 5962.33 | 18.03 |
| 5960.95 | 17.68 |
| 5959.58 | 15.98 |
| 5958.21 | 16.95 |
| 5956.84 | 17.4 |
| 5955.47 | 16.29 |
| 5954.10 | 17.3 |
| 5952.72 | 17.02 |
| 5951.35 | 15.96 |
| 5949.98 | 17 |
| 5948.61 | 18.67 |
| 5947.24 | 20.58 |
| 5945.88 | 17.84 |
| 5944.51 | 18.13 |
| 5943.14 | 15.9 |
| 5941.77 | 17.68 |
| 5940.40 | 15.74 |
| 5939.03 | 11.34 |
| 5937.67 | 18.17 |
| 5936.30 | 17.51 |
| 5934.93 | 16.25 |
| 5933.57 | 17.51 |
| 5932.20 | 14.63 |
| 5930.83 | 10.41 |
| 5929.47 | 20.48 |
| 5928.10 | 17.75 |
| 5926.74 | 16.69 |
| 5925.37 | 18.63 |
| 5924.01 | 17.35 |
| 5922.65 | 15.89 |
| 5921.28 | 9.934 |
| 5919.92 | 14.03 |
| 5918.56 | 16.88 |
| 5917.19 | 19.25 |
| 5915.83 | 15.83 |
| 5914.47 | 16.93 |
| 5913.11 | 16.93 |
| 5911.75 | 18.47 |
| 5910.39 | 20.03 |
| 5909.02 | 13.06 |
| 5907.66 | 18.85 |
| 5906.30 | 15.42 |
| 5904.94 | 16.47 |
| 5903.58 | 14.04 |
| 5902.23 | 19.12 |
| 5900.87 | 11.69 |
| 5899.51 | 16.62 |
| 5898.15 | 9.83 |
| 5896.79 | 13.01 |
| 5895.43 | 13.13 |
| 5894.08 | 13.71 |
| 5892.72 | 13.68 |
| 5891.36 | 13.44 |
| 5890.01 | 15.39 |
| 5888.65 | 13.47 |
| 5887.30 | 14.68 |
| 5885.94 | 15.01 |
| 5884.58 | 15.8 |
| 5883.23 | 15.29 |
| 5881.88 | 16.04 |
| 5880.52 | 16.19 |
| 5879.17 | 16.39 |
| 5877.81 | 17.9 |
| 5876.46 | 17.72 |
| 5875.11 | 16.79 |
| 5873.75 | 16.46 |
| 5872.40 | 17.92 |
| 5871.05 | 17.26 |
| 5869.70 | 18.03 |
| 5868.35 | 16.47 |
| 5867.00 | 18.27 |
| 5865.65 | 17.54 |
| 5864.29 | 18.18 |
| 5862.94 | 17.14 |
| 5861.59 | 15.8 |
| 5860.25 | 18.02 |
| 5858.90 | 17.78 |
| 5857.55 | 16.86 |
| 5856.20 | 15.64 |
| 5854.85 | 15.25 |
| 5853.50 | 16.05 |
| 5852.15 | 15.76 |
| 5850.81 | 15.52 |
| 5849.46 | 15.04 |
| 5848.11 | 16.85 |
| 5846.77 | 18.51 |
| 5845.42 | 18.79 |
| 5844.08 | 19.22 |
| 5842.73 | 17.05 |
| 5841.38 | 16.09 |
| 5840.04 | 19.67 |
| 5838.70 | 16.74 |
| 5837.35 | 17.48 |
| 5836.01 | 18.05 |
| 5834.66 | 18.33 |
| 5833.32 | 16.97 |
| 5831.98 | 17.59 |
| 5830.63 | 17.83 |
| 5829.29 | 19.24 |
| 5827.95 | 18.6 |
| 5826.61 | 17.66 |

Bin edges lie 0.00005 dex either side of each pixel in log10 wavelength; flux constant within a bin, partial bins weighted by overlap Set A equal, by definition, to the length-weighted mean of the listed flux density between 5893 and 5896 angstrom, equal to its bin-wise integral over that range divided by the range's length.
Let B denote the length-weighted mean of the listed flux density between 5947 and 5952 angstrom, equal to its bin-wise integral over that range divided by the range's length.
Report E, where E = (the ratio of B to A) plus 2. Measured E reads 3.32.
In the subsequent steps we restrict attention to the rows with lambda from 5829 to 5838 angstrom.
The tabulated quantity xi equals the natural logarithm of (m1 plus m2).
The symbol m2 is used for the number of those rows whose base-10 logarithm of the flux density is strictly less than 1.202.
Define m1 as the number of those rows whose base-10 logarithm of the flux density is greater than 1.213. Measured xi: 1.95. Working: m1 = 7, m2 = 0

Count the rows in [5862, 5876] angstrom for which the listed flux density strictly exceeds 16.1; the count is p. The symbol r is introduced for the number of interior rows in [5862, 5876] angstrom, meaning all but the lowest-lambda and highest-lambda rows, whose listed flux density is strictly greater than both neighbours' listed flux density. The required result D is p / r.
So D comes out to 2.5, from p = 10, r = 4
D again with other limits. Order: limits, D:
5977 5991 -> 2.3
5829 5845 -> 5.5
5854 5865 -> 5.0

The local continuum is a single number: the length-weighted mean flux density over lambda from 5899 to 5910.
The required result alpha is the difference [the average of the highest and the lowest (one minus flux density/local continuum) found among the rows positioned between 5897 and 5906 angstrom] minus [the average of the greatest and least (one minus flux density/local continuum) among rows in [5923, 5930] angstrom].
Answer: 0.26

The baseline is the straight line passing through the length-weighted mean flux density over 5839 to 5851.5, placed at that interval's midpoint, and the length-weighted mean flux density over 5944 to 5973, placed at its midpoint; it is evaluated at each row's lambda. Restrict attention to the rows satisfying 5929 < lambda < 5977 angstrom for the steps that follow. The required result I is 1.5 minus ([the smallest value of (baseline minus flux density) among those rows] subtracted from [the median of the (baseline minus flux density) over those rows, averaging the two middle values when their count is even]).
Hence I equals -1.8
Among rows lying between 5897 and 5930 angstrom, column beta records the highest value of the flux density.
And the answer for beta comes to 20.48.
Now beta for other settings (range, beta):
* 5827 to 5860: 19.67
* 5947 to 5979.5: 20.58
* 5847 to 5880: 18.27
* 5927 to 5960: 20.58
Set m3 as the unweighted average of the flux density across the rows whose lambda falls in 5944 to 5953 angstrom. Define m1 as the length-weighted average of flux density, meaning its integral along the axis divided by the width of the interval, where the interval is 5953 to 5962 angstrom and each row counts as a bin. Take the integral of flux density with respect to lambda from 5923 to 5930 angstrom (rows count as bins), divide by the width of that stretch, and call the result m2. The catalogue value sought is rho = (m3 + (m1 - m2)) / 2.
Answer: 8.41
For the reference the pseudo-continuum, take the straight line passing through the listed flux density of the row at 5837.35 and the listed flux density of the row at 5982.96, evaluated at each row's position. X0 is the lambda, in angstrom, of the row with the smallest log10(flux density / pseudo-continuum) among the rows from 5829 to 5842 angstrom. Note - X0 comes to 5841.38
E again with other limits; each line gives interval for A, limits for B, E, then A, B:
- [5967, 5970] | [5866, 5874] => 3.00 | 17.5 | 17.5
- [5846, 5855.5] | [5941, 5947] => 3.09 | 16.2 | 17.6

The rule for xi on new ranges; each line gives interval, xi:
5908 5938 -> 3.04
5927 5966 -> 3.18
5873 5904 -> 3.04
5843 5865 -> 2.71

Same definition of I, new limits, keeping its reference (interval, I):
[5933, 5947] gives 0.8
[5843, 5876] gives -0.7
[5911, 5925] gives -0.8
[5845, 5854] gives -1.2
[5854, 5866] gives 0.5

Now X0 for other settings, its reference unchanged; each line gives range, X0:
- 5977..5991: 5977.45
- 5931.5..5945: 5939.03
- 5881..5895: 5891.36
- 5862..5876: 5873.75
